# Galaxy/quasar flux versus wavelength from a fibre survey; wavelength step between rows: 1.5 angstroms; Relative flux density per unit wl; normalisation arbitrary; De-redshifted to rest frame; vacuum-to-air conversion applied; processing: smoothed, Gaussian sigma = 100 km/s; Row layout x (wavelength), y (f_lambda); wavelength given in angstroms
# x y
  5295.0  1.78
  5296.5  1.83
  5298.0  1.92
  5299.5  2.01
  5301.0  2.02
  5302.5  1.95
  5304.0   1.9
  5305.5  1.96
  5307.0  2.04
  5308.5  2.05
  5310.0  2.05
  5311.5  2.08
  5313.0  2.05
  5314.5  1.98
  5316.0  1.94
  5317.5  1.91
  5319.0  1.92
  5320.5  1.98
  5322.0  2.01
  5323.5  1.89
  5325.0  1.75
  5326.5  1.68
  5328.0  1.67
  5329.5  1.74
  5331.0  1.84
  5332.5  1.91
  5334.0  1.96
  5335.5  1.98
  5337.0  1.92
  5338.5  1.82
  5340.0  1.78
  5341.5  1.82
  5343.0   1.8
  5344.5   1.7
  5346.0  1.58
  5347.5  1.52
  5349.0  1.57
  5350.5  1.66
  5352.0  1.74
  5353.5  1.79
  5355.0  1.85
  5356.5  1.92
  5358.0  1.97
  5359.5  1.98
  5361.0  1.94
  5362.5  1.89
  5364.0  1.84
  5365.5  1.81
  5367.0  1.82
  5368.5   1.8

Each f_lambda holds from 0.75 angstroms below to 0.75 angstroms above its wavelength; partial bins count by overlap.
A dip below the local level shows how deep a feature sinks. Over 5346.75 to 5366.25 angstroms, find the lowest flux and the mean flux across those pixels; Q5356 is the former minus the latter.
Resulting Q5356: -0.29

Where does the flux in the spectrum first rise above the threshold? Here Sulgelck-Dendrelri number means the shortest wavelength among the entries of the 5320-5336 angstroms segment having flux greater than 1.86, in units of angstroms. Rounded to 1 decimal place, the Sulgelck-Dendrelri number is 5320.5 angstroms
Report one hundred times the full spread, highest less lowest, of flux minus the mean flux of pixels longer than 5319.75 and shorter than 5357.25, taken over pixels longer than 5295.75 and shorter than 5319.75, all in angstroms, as 25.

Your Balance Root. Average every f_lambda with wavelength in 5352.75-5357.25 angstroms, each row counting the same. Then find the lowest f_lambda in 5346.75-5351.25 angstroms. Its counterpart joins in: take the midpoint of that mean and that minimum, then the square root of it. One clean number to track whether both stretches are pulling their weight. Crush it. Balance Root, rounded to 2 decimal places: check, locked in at 1.30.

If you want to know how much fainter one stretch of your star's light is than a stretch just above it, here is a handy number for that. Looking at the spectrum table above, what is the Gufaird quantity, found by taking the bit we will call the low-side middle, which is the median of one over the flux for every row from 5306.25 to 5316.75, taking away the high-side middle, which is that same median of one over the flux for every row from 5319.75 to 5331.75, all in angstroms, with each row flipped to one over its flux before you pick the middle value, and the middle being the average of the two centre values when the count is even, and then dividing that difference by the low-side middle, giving -0.143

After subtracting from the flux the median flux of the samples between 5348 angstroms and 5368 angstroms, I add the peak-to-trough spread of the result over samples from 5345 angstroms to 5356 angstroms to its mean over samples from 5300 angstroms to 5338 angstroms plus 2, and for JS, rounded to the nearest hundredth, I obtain 2.42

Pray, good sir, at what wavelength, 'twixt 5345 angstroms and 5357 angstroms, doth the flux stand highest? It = 5356.5 angstroms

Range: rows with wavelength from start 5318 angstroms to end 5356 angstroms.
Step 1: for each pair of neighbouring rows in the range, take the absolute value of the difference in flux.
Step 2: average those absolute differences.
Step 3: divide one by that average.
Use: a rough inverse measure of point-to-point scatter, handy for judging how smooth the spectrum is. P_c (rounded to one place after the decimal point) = 14.9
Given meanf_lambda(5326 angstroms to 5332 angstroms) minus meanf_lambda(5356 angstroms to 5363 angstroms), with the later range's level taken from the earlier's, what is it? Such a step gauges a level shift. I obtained -0.2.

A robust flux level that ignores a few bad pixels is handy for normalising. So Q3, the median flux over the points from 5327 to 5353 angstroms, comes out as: 1.78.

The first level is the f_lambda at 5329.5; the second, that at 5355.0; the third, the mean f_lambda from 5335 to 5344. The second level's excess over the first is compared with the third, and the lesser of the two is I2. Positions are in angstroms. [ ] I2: 0.11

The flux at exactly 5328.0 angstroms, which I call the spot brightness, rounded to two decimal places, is 1.67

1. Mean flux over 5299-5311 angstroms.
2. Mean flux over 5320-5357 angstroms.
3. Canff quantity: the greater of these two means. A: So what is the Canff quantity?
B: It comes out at 2.00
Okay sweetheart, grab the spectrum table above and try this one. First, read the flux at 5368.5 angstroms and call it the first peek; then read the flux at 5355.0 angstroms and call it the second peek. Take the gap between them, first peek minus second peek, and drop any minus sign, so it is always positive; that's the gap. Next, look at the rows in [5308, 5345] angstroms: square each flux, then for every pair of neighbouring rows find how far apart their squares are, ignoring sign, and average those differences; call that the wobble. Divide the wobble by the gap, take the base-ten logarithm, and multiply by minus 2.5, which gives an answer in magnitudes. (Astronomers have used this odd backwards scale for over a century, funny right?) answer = -1.5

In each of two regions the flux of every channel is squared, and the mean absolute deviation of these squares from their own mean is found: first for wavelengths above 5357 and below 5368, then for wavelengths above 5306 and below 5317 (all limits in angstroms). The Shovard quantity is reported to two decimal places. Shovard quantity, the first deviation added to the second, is 0.38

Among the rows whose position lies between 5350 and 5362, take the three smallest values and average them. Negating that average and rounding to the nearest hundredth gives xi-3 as -1.73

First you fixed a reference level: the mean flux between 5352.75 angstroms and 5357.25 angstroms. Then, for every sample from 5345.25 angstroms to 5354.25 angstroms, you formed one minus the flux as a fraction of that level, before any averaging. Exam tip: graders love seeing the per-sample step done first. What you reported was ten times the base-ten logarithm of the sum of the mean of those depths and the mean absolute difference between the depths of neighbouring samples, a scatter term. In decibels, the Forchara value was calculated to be -8.3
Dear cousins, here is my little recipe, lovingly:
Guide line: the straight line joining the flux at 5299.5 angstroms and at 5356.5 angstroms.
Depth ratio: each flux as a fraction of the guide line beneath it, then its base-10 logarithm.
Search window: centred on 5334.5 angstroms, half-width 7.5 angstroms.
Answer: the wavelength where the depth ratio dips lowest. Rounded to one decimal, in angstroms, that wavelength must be 5328.0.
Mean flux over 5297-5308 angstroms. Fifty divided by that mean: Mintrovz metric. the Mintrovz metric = 25.4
